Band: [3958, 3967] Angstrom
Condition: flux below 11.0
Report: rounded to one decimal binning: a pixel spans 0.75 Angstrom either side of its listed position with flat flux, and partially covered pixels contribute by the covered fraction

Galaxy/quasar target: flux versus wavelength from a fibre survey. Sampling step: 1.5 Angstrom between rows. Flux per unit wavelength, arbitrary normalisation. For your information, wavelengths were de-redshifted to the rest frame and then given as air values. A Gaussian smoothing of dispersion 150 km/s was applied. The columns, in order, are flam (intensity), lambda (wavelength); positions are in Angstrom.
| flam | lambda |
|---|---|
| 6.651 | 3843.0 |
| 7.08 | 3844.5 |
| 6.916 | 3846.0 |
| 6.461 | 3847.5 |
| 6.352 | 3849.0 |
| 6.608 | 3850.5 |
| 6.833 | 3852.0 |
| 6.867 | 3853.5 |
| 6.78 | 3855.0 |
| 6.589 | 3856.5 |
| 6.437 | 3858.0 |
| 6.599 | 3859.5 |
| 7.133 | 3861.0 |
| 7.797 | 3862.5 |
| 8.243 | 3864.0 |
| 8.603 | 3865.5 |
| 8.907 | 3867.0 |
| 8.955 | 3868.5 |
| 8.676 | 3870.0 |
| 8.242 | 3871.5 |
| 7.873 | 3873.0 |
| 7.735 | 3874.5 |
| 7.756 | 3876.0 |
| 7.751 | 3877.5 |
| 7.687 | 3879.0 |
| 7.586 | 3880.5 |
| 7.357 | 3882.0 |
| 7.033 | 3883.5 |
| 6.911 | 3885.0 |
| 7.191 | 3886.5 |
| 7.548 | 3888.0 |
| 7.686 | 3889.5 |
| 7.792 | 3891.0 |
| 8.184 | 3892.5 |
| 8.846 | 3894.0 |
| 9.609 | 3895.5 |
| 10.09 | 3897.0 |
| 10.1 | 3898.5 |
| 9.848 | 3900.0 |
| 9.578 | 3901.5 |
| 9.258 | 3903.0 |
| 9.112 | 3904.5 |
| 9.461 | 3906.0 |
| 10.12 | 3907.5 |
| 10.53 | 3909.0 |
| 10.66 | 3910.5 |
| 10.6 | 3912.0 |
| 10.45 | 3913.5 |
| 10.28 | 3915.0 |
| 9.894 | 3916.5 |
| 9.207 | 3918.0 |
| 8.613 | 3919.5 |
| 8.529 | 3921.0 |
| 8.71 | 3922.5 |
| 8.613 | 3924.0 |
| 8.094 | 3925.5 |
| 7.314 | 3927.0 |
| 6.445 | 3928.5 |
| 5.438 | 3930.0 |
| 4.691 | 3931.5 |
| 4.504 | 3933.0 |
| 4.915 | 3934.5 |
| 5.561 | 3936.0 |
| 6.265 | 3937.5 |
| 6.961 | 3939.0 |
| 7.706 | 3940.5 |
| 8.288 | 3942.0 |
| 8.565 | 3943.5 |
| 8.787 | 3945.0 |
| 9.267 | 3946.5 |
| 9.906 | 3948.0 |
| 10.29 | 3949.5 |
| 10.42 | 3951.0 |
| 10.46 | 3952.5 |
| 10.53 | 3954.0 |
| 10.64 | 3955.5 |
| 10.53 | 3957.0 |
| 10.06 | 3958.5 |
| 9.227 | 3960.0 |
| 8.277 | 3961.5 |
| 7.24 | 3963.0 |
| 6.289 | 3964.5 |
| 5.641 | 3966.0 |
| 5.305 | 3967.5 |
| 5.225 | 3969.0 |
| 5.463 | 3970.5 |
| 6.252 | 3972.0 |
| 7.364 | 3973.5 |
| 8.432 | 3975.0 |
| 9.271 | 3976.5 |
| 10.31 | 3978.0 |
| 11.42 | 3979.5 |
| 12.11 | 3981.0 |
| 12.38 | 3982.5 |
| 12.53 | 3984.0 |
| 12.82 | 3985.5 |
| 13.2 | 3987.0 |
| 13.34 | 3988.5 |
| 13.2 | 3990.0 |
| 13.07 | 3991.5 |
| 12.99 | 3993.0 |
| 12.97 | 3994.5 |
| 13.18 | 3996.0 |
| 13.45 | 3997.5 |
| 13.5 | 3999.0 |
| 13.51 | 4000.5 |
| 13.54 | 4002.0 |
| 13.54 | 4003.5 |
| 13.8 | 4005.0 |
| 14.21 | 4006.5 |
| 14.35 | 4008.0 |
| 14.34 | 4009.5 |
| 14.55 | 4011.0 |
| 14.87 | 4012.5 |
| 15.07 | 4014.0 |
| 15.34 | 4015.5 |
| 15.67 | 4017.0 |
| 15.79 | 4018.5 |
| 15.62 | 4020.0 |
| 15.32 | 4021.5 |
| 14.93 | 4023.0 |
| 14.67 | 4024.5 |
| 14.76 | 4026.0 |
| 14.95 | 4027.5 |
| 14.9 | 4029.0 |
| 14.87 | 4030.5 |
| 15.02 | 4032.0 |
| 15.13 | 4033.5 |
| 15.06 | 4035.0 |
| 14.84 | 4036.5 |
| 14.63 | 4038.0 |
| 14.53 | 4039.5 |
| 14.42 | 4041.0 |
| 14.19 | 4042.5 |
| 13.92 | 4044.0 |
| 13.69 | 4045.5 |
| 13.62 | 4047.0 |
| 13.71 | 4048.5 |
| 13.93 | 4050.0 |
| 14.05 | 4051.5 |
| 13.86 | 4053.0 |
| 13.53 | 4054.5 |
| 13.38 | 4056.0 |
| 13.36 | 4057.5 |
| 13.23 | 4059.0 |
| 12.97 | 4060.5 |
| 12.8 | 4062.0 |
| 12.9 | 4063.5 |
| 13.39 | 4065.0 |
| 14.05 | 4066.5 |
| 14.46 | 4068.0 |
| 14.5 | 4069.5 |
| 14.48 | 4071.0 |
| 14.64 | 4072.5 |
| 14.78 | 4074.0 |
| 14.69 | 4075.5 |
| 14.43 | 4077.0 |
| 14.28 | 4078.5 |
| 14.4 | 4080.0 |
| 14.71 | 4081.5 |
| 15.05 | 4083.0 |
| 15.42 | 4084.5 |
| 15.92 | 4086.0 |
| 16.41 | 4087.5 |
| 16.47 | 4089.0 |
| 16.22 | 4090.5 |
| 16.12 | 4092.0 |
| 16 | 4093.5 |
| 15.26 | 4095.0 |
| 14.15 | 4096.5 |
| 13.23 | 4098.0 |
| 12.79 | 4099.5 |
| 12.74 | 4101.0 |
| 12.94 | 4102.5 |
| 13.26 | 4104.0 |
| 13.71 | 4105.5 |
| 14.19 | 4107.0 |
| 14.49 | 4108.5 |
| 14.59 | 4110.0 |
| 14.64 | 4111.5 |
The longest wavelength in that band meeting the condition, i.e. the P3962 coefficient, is 3966.0 Angstrom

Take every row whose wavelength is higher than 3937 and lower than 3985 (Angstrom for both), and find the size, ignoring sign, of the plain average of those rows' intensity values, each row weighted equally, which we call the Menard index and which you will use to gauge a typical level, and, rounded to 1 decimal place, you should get 8.8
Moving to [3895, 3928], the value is 9.5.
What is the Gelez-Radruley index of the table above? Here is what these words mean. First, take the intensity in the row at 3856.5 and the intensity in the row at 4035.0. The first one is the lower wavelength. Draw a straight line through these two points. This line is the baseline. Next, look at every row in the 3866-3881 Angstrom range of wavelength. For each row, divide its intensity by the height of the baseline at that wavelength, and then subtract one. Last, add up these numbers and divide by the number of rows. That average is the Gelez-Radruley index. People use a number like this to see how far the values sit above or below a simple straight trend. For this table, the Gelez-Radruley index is 0.10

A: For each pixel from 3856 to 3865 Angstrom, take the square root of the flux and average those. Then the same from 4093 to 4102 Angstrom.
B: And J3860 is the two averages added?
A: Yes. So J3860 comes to 6.41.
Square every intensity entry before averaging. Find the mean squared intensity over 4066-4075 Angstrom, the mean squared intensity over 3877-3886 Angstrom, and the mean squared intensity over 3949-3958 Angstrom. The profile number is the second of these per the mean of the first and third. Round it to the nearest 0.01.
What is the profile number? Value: 0.34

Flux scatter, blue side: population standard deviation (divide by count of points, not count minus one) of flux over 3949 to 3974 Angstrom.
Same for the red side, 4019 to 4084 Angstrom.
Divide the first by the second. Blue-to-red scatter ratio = 3.1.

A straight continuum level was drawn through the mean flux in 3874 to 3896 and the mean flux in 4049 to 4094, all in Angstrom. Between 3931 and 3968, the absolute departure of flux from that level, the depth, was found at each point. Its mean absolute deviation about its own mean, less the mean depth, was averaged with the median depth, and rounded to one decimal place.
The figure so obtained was 0.5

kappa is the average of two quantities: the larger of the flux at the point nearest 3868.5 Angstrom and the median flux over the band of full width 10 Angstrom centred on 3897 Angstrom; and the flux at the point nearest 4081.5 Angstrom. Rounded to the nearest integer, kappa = 12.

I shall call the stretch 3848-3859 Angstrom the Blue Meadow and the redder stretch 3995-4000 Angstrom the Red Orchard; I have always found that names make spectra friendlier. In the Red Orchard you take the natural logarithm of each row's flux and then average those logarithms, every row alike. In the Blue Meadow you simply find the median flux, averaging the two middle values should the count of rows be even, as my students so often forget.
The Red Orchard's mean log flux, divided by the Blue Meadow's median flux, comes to 0.39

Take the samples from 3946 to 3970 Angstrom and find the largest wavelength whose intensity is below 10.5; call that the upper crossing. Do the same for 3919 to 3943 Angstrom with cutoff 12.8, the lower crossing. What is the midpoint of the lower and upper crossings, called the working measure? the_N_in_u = 3955.5 Angstrom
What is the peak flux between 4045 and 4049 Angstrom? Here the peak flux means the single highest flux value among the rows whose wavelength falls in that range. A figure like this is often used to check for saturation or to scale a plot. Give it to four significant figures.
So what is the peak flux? 13.71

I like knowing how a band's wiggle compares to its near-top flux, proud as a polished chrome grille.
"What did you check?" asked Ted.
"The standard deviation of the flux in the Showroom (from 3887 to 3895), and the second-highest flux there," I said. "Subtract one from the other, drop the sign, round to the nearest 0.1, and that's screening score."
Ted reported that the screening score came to 7.7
